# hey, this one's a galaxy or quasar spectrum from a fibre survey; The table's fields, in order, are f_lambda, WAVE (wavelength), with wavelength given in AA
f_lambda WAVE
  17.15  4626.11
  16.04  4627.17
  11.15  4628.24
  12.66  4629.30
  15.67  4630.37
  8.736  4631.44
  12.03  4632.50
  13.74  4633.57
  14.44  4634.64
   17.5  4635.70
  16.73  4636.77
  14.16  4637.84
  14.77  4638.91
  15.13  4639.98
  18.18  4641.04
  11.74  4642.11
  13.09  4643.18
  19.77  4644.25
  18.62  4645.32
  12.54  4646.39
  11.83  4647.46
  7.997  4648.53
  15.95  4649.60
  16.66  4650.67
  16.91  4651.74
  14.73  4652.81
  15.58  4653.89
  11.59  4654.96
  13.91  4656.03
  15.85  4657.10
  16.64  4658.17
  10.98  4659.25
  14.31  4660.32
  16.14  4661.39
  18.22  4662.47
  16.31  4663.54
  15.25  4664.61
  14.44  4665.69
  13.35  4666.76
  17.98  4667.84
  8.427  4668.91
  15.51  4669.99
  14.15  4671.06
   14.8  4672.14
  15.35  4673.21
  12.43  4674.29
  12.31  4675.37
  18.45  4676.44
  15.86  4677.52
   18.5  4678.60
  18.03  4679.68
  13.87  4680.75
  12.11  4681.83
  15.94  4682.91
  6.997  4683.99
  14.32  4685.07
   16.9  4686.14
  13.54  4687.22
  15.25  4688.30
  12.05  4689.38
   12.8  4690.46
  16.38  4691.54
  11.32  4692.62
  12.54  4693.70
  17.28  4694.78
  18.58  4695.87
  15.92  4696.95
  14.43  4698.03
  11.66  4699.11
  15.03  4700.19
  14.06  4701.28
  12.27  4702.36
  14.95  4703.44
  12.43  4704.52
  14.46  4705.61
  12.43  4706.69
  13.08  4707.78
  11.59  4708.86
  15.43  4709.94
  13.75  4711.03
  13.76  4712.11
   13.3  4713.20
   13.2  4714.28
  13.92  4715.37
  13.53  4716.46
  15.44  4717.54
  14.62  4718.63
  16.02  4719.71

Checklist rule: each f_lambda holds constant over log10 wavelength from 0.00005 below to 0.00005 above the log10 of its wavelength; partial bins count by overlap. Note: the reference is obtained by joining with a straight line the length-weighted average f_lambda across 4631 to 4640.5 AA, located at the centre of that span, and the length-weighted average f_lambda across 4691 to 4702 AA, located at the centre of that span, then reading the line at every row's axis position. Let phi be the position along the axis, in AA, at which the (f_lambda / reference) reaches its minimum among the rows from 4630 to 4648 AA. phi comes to 4631.44 AA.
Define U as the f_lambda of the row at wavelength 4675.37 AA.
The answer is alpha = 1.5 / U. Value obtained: 0.12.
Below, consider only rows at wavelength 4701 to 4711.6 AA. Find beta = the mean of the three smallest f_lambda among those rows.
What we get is 12.1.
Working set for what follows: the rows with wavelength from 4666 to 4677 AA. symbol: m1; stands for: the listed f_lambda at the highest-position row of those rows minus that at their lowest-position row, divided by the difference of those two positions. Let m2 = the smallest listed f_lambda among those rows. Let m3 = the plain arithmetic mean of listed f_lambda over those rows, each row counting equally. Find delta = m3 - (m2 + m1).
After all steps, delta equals 5.3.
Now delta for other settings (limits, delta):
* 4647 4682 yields 6.7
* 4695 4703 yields 3.9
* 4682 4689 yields 7.0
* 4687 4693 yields 2.6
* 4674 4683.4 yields 2.8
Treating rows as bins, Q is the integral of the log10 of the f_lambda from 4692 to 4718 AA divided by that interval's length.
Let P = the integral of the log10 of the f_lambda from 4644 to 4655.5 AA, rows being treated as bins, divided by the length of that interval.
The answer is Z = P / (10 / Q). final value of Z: 0.131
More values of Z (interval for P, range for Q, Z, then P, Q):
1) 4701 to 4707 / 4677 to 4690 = 0.129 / 1.13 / 1.15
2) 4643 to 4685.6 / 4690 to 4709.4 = 0.132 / 1.16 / 1.14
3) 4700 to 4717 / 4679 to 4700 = 0.129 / 1.13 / 1.14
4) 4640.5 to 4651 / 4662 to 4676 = 0.133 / 1.15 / 1.16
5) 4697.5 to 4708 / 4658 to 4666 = 0.133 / 1.13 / 1.18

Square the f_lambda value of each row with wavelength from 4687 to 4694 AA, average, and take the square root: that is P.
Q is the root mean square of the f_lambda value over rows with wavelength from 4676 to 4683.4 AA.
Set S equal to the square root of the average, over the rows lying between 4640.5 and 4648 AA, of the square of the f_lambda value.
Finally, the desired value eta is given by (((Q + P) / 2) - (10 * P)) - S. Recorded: -136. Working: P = 13.5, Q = 16.3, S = 15.5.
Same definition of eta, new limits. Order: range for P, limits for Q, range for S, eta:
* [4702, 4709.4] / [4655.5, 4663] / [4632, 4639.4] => -131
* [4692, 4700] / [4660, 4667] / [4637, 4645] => -148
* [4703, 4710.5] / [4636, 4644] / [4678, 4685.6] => -136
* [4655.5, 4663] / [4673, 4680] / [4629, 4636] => -151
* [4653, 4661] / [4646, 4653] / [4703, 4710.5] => -142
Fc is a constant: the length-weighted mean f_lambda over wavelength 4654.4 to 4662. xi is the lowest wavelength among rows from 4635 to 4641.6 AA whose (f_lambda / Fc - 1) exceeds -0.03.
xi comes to 4635.70 AA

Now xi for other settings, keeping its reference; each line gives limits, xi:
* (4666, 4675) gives 4667.84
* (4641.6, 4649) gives 4644.25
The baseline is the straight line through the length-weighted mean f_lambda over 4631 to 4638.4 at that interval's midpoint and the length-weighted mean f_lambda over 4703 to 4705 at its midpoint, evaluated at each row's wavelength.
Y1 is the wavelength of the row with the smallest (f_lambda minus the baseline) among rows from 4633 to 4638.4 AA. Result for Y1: 4633.57 AA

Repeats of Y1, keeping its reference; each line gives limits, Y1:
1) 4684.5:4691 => 4689.38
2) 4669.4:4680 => 4675.37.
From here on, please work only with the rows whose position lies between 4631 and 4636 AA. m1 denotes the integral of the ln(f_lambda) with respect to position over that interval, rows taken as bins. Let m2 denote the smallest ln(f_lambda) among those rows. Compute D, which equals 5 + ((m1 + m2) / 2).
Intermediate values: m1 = 12.8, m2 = 2.17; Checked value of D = 12.5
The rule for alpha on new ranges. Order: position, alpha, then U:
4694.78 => 0.09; 17.28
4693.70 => 0.12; 12.54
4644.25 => 0.08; 19.77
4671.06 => 0.11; 14.15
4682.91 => 0.09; 15.94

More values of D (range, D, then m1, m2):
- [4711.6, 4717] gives 13.3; 14.1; 2.58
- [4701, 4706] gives 12.8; 13.0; 2.51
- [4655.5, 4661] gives 13.5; 14.6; 2.40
